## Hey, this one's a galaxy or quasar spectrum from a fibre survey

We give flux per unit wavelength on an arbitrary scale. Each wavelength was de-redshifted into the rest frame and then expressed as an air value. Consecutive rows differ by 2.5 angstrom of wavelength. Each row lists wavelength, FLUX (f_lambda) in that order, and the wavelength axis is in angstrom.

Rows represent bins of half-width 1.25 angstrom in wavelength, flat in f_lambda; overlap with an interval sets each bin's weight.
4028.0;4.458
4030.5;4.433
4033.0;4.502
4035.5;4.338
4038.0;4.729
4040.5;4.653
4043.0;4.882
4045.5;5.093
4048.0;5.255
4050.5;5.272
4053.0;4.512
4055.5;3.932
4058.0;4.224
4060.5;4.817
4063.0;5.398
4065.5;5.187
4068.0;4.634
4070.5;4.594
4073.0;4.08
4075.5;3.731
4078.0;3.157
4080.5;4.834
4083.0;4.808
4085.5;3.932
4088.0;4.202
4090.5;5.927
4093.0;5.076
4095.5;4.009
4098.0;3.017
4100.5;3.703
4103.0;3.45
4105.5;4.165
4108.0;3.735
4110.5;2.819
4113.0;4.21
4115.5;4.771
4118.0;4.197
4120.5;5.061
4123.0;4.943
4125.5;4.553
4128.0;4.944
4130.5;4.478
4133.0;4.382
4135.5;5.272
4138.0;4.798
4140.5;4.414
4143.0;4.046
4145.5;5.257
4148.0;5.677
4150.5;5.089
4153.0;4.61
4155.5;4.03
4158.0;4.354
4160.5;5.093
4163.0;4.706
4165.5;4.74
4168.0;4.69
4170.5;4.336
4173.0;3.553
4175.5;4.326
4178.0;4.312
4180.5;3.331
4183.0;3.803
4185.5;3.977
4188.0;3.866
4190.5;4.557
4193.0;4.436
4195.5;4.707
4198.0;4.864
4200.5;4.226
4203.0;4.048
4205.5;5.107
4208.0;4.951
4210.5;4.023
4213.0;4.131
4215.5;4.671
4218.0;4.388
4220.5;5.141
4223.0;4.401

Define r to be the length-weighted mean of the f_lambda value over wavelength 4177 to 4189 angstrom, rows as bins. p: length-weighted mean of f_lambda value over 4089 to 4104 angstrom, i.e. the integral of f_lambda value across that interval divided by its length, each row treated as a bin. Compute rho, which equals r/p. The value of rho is 0.91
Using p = 4.2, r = 3.8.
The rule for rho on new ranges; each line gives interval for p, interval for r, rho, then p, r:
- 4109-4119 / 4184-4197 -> 1.08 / 4.0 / 4.3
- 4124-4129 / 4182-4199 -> 0.91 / 4.7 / 4.3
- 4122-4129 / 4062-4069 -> 1.06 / 4.8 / 5.1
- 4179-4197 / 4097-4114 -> 0.87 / 4.1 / 3.6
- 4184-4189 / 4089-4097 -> 1.25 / 3.9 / 4.9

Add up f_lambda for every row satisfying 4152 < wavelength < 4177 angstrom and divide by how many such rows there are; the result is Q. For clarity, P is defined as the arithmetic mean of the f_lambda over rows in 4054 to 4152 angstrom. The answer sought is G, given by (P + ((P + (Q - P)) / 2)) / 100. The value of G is 0.067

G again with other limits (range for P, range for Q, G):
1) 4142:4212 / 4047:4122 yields 0.066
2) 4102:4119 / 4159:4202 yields 0.061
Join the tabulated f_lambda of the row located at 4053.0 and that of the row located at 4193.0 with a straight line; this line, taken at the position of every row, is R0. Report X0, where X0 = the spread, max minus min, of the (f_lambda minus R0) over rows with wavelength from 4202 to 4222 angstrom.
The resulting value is 1.12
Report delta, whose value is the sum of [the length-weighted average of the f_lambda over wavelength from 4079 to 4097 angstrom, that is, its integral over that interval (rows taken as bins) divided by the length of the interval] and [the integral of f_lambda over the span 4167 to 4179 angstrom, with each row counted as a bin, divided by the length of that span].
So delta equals 8.9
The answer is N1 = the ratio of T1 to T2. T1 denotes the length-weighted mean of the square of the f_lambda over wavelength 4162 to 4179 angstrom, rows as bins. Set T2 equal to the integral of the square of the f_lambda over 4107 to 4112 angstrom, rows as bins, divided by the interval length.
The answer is 1.73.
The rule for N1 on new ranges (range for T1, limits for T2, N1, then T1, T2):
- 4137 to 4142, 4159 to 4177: 1.03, 20.9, 20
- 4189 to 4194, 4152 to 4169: 0.94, 20.0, 21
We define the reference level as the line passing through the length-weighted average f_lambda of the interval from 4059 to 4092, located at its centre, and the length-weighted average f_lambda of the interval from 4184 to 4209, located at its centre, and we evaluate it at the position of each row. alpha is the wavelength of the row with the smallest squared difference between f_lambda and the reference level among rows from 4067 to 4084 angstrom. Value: 4070.5 angstrom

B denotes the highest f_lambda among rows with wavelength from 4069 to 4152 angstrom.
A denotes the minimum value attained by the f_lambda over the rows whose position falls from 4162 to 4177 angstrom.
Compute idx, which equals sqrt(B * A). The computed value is 4.6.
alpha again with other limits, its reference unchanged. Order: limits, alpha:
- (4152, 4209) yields 4193.0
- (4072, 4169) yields 4125.5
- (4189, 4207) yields 4193.0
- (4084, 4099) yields 4088.0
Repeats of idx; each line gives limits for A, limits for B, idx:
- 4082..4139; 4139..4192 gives 4.0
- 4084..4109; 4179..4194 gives 3.7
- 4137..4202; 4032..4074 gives 4.2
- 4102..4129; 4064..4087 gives 3.8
